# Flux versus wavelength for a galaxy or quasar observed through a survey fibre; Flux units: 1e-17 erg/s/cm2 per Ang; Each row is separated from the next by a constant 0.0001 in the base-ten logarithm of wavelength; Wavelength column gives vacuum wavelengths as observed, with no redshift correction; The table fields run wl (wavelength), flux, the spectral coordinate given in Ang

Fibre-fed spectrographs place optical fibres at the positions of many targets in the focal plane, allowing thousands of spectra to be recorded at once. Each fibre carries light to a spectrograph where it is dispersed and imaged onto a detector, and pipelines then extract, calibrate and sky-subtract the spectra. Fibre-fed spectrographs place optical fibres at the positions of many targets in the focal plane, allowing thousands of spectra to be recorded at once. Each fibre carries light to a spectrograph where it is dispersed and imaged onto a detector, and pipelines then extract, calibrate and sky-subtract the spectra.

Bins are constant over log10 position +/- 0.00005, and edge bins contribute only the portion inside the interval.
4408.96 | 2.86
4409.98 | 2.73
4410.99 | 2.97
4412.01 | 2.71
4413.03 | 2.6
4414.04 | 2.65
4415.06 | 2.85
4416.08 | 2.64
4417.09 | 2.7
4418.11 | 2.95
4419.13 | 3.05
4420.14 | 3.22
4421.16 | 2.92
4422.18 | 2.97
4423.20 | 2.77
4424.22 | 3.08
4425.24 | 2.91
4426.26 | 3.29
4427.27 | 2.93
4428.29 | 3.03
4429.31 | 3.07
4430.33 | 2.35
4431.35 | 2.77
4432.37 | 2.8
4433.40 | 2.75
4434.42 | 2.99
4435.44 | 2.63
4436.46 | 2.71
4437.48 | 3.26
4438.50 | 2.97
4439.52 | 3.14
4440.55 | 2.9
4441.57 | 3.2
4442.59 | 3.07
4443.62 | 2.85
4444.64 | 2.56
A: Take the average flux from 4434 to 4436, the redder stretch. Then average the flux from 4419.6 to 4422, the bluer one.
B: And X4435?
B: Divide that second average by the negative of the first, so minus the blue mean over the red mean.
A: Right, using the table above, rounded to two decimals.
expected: -1.09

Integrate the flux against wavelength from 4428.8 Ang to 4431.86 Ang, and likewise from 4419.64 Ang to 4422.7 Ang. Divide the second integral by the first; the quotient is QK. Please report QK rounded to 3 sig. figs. 1.11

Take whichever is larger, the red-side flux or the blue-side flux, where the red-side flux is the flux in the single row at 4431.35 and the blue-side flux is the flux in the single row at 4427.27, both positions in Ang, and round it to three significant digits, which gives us 2.93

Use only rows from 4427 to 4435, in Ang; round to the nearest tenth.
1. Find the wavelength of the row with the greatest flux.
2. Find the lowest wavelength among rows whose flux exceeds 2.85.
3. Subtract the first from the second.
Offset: -2.0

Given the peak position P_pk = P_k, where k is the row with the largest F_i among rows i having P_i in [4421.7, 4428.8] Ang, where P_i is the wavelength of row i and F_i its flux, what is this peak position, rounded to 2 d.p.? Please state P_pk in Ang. 4426.26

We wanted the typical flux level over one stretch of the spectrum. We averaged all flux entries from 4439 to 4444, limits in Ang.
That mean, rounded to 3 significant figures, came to 3.03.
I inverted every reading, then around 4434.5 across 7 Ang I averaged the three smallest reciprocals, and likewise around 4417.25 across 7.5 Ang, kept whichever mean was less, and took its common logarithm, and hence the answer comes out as -0.487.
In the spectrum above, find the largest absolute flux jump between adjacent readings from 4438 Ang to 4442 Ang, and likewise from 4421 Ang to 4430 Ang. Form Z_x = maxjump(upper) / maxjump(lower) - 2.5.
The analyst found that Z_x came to -1.7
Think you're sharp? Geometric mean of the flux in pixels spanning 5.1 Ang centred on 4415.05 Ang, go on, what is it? 2.69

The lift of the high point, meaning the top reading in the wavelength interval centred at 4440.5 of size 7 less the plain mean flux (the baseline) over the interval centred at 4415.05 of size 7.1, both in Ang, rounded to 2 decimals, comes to 0.53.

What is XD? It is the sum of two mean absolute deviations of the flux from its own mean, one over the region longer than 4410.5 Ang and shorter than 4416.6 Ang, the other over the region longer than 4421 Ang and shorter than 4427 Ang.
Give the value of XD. 0.246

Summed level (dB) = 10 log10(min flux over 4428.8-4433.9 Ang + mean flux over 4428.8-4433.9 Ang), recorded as 7.07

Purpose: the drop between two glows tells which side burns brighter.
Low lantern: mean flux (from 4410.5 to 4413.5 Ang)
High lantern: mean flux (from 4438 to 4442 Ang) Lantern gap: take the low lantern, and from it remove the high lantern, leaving -0.29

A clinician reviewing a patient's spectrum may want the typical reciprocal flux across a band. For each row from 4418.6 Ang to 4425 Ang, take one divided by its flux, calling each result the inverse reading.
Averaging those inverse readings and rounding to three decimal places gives 0.334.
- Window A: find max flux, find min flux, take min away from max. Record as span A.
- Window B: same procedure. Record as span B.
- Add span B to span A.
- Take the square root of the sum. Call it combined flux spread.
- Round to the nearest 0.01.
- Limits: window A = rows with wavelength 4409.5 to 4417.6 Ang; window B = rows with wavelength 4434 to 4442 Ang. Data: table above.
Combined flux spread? 1.00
